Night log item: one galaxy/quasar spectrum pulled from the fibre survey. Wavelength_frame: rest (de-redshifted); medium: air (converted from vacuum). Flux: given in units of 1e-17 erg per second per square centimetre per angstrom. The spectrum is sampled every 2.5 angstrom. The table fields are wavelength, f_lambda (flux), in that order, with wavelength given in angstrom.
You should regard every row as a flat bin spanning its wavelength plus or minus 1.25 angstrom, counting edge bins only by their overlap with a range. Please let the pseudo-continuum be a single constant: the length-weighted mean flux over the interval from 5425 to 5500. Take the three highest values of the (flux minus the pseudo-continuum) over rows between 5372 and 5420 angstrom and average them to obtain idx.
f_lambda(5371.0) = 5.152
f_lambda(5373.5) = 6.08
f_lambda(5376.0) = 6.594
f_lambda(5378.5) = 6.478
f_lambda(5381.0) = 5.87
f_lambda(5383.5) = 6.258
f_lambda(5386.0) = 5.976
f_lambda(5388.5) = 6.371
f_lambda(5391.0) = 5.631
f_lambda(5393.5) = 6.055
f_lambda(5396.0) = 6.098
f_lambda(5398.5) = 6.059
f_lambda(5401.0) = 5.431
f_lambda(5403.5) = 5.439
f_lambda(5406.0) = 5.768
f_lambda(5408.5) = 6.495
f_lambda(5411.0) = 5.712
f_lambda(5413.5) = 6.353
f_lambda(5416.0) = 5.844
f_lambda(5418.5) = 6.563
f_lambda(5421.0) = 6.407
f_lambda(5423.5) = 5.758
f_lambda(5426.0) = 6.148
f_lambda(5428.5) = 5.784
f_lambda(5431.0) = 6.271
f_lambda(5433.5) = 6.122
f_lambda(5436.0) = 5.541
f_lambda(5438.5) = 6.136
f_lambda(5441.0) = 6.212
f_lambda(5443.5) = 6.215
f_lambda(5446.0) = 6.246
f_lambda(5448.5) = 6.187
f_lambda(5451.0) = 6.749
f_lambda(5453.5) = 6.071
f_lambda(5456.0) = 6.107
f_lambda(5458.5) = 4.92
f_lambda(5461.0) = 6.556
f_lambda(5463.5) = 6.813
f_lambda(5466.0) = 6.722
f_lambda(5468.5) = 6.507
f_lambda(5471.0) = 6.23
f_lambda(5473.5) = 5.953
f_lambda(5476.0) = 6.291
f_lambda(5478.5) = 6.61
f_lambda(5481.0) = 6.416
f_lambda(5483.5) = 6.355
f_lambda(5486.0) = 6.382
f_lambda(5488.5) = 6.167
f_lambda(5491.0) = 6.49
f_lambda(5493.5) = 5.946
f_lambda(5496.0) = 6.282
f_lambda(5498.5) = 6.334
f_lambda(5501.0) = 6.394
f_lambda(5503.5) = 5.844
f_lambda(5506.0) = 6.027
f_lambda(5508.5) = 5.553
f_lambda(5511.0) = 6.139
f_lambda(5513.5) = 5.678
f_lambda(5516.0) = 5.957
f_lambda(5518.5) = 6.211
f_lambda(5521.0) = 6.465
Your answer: 0.32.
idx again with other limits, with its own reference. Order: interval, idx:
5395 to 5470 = 0.54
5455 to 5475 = 0.47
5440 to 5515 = 0.54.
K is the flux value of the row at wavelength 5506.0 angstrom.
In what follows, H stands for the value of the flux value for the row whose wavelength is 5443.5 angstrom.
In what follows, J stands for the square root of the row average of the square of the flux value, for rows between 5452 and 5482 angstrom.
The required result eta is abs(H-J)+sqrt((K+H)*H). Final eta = 8.8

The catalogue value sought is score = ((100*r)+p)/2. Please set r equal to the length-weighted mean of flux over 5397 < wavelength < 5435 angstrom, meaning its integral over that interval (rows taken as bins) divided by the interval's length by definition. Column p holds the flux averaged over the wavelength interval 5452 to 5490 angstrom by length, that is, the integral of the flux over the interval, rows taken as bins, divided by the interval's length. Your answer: 304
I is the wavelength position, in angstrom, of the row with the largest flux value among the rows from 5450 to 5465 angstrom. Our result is 5463.5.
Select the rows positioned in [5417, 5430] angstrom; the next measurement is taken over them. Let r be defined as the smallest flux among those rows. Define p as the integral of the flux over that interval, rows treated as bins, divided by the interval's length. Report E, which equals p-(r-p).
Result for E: 6.50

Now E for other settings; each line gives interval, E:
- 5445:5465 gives 7.50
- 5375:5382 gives 6.77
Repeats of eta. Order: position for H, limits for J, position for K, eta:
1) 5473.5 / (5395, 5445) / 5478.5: 8.7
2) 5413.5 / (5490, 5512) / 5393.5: 9.1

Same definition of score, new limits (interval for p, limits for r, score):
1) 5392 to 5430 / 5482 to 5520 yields 309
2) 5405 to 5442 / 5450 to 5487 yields 318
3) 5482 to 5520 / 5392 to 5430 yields 303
